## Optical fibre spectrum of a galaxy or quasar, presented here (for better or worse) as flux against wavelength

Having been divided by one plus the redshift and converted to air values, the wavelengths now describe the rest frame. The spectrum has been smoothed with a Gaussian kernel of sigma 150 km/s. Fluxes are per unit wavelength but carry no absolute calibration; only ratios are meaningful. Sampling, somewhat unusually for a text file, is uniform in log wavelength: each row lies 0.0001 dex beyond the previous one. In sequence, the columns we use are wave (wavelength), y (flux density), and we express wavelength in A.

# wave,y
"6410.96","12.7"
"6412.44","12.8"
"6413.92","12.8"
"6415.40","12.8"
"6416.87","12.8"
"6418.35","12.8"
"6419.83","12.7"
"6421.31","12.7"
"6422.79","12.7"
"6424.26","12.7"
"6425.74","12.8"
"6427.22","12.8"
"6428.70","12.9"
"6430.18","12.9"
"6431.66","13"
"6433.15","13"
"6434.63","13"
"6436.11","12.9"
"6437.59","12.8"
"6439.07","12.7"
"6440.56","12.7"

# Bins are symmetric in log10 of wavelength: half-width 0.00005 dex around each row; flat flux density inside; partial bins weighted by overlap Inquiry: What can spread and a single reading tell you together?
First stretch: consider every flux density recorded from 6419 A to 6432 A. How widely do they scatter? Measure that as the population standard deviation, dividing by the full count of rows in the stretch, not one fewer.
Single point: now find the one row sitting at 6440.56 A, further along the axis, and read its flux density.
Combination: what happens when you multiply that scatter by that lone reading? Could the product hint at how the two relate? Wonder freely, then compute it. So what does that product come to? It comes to 1.34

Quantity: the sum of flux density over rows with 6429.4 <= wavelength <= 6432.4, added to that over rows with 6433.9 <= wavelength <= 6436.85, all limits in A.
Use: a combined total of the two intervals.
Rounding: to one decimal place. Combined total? 51.8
